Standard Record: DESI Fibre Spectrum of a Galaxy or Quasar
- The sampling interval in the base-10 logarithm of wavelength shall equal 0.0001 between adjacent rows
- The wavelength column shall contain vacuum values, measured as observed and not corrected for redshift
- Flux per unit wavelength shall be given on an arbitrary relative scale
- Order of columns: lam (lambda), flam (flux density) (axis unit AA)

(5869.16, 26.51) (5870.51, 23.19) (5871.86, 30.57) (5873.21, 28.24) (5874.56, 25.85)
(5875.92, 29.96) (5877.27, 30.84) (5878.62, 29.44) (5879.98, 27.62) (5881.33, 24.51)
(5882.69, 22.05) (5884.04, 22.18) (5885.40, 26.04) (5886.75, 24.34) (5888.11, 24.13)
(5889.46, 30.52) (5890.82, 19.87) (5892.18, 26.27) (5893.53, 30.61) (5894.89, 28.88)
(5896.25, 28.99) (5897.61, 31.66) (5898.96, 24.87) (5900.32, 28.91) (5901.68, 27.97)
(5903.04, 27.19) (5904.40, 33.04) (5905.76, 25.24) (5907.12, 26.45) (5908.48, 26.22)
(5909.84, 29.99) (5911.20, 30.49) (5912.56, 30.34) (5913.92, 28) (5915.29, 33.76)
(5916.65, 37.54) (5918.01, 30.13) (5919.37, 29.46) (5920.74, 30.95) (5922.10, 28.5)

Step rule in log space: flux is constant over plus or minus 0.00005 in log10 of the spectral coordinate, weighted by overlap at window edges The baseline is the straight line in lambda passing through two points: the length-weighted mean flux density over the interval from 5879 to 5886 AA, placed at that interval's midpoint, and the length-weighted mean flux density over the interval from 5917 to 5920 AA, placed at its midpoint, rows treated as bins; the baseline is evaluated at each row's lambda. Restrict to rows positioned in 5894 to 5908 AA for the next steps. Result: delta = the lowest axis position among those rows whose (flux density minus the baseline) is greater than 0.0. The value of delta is 5894.89 AA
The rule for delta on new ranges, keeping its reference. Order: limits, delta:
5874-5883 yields 5874.56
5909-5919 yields 5909.84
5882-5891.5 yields 5885.40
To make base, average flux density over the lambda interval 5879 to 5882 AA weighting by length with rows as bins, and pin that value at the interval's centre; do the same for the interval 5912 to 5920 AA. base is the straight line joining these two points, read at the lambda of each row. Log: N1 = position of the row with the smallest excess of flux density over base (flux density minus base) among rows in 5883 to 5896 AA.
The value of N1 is 5890.82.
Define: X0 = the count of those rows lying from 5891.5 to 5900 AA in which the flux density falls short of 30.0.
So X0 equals 4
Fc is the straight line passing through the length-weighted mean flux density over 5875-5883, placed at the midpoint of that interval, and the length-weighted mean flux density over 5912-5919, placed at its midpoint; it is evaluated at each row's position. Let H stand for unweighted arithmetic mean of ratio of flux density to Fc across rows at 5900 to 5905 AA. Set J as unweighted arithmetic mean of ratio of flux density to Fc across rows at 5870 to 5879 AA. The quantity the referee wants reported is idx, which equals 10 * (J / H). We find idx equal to 10.8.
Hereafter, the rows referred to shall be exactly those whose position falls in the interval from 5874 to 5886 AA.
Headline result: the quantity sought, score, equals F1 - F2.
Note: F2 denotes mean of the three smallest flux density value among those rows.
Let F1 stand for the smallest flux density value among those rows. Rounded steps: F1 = 22.05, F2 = 22.9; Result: -0.9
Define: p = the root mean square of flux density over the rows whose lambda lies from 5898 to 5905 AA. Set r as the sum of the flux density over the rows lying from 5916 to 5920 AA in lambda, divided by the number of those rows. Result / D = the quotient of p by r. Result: 0.88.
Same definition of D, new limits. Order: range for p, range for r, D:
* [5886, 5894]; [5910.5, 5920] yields 0.84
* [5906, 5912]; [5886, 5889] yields 1.17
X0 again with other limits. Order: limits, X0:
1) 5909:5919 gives 2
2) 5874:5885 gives 7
